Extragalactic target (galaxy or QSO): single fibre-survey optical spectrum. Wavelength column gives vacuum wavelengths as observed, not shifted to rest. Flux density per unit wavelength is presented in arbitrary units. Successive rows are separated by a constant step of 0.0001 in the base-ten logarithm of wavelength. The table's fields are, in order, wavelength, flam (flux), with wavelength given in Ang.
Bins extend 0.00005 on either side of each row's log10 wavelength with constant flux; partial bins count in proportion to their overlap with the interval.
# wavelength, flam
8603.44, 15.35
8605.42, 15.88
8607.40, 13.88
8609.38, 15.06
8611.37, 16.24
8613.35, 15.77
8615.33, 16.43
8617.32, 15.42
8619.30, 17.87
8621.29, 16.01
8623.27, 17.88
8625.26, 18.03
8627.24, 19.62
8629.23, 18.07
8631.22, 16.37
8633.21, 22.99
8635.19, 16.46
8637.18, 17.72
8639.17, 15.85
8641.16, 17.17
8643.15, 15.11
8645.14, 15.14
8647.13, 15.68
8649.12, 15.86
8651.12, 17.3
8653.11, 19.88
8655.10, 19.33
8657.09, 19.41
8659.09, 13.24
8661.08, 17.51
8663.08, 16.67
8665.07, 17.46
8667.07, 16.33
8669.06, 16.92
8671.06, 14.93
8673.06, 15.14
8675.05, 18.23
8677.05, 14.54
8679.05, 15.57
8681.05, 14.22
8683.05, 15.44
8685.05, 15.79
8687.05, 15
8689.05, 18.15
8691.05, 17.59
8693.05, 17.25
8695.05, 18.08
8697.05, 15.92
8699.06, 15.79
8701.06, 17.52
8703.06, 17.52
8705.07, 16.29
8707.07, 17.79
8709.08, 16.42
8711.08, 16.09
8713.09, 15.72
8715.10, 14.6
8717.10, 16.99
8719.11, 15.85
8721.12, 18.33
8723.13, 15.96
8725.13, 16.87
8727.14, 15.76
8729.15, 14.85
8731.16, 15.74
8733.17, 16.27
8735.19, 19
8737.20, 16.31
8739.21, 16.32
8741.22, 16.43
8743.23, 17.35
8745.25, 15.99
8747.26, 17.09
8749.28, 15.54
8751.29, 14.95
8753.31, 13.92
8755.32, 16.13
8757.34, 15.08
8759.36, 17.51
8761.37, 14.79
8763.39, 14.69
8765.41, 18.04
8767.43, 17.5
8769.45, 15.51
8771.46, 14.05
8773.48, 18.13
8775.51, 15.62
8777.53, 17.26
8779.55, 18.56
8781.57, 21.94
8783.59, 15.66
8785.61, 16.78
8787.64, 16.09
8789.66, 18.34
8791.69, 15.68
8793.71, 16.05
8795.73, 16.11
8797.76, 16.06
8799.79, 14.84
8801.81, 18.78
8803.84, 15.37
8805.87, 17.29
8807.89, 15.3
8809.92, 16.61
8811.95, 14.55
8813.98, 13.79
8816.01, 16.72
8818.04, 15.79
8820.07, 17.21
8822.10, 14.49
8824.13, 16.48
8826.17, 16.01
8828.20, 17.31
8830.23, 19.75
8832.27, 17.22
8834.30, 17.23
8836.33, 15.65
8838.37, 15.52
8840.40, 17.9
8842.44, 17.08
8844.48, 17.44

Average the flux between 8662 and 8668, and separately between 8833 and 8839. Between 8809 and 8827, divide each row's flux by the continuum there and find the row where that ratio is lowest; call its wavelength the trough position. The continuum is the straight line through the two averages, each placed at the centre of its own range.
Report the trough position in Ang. 8813.98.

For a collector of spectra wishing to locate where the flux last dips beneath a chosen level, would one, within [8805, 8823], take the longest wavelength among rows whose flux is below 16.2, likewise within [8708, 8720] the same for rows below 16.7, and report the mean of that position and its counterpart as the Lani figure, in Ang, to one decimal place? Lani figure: 8770.6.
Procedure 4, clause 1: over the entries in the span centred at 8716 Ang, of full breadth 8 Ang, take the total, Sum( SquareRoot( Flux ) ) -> 15.89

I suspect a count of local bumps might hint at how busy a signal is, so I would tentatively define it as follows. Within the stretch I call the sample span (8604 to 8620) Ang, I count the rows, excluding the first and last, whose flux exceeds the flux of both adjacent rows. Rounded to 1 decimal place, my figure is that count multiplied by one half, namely 1.0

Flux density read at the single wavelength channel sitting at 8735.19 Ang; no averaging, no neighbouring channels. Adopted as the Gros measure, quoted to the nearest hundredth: 19.00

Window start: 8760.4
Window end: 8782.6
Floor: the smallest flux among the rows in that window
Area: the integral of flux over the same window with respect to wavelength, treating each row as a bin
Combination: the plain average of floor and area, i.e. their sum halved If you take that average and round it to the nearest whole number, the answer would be 195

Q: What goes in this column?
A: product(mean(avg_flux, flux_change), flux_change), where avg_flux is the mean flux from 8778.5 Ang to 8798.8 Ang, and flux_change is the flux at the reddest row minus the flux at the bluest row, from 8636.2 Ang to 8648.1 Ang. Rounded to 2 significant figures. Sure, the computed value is -15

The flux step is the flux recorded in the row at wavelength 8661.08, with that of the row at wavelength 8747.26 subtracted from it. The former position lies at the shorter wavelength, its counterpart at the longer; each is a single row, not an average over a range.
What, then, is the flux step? 0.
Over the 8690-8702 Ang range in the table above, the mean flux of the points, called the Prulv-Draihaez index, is 17.0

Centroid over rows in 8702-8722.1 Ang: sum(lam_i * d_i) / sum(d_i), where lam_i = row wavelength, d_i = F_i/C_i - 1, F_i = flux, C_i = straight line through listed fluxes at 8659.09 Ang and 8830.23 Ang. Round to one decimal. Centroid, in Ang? 8710.6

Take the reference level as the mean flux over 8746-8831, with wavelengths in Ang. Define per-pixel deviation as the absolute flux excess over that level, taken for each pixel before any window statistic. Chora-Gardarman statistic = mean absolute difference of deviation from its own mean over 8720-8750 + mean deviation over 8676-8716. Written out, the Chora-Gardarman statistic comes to 1.6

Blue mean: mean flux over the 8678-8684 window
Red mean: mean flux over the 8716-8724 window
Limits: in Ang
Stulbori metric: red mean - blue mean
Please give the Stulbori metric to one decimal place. 1.7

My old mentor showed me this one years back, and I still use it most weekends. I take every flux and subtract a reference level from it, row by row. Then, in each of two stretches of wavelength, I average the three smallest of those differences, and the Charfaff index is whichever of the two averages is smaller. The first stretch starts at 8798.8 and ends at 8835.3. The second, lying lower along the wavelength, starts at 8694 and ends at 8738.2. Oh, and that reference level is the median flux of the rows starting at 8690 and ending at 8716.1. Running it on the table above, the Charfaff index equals -2.1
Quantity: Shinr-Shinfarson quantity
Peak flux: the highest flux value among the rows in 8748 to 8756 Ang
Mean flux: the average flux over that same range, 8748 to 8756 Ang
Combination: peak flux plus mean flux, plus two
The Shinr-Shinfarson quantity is 33.3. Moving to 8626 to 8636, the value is 43.7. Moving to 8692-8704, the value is 37.1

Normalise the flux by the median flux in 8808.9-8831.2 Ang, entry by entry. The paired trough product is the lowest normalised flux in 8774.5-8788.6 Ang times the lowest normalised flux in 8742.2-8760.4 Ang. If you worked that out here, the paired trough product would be 0.801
